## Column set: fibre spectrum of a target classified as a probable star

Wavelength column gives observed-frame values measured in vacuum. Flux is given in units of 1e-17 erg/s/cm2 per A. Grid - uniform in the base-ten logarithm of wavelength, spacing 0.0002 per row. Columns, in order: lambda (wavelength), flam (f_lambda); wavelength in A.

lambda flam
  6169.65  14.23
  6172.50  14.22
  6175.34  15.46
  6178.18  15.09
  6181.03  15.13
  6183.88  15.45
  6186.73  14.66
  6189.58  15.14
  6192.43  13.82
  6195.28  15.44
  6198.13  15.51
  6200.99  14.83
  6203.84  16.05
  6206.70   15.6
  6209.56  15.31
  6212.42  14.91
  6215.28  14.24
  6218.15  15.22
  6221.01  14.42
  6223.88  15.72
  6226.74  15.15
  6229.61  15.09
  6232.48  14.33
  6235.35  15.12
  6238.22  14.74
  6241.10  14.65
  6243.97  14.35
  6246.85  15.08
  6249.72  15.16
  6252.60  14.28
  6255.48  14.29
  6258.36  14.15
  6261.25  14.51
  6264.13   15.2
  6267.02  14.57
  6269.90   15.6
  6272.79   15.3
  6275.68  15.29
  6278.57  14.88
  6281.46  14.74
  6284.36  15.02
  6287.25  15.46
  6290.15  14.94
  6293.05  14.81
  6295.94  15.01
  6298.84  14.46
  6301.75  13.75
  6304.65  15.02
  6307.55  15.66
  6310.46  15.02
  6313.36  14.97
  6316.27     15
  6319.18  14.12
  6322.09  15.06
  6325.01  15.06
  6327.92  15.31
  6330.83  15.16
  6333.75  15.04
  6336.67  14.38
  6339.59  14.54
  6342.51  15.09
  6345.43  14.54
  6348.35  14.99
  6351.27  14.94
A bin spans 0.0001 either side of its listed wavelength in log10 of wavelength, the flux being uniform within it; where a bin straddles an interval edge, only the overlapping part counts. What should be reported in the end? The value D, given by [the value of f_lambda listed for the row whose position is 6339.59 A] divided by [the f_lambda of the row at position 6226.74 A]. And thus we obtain 0.96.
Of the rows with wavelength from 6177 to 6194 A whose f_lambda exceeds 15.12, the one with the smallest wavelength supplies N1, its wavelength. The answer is 6181.03 A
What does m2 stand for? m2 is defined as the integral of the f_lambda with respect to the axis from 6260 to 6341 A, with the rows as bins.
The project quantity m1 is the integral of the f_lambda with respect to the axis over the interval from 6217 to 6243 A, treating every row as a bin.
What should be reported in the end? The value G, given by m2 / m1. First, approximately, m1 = 388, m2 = 1209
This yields 3.1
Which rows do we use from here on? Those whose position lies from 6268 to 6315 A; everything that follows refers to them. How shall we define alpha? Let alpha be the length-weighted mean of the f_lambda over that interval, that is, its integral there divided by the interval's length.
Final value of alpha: 14.99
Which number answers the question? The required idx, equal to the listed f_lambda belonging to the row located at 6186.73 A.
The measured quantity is 14.66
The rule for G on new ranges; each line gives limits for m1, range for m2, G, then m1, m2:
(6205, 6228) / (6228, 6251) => 1.0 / 347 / 341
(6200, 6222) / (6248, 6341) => 4.2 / 332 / 1383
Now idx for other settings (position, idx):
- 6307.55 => 15.66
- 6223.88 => 15.72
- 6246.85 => 15.08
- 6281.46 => 14.74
